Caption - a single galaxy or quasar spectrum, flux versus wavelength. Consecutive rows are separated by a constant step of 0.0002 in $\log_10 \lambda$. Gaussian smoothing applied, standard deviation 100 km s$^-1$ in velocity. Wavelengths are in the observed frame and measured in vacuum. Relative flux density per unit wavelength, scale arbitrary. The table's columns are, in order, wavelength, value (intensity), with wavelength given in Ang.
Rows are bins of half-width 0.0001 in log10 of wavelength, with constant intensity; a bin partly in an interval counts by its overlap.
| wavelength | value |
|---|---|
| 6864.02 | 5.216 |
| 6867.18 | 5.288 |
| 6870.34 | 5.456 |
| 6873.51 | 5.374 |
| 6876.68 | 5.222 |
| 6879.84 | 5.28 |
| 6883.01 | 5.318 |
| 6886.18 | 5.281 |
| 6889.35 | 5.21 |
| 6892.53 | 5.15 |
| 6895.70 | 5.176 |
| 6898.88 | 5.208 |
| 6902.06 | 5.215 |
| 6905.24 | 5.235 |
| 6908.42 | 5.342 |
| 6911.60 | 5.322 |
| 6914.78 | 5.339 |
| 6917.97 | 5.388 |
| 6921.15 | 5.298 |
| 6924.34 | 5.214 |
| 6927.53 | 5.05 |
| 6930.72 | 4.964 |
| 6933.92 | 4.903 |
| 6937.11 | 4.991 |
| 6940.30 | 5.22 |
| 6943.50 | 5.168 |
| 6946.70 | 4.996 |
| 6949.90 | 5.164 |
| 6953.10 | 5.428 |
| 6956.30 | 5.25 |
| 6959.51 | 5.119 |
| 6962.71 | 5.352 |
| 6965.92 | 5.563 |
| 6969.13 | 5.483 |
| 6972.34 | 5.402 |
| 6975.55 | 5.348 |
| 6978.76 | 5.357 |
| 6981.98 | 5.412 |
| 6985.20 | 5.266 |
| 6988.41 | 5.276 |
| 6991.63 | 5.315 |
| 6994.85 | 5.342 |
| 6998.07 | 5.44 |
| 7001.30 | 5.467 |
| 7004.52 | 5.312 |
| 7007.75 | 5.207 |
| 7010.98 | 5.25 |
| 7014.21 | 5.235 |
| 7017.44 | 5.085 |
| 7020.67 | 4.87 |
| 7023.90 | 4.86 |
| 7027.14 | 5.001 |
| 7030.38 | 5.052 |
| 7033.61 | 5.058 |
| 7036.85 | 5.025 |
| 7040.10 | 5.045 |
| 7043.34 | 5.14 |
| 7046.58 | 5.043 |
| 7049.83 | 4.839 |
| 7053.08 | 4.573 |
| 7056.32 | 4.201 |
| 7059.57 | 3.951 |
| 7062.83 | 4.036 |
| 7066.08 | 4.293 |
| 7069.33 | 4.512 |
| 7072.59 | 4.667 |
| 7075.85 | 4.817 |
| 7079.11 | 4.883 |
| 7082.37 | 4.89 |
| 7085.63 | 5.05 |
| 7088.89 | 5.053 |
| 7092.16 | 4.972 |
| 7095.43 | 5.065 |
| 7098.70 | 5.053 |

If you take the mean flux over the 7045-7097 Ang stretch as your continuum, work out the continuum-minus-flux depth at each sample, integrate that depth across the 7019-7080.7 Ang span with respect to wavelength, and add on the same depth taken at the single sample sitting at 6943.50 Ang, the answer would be -3.7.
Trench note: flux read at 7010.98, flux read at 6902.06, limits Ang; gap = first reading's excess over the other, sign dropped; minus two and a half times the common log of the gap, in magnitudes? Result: 3.6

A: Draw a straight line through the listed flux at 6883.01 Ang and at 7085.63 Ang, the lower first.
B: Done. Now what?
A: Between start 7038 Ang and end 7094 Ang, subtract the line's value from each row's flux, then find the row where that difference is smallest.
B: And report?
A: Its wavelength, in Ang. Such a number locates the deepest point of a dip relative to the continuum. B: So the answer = 7059.57 Ang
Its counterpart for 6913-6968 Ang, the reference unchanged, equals 6933.92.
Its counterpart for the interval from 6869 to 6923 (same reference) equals 6892.53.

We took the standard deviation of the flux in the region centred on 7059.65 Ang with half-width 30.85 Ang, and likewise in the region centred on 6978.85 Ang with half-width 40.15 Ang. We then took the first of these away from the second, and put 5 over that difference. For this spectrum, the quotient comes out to -21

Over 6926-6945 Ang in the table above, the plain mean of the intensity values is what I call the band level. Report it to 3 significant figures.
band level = 5.05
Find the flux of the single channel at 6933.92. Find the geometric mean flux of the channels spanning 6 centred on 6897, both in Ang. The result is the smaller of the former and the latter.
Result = 4.90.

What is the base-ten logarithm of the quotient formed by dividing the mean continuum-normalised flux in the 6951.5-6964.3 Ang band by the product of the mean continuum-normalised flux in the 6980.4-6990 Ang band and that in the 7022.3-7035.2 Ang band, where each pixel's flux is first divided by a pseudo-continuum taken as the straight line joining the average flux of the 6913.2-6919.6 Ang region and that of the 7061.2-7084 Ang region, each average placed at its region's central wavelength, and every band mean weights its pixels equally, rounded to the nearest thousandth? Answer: -0.031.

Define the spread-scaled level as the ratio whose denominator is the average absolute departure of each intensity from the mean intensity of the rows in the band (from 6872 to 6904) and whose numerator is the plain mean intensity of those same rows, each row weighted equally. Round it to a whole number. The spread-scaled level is 94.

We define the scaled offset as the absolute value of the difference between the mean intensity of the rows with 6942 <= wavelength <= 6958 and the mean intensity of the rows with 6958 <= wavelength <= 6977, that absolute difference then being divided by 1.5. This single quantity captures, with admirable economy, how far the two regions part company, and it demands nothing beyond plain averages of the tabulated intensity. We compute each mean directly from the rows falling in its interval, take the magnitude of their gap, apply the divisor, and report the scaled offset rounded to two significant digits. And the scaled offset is 0.12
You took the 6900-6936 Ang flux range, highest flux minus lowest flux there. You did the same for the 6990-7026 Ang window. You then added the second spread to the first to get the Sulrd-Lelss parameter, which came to 1.09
